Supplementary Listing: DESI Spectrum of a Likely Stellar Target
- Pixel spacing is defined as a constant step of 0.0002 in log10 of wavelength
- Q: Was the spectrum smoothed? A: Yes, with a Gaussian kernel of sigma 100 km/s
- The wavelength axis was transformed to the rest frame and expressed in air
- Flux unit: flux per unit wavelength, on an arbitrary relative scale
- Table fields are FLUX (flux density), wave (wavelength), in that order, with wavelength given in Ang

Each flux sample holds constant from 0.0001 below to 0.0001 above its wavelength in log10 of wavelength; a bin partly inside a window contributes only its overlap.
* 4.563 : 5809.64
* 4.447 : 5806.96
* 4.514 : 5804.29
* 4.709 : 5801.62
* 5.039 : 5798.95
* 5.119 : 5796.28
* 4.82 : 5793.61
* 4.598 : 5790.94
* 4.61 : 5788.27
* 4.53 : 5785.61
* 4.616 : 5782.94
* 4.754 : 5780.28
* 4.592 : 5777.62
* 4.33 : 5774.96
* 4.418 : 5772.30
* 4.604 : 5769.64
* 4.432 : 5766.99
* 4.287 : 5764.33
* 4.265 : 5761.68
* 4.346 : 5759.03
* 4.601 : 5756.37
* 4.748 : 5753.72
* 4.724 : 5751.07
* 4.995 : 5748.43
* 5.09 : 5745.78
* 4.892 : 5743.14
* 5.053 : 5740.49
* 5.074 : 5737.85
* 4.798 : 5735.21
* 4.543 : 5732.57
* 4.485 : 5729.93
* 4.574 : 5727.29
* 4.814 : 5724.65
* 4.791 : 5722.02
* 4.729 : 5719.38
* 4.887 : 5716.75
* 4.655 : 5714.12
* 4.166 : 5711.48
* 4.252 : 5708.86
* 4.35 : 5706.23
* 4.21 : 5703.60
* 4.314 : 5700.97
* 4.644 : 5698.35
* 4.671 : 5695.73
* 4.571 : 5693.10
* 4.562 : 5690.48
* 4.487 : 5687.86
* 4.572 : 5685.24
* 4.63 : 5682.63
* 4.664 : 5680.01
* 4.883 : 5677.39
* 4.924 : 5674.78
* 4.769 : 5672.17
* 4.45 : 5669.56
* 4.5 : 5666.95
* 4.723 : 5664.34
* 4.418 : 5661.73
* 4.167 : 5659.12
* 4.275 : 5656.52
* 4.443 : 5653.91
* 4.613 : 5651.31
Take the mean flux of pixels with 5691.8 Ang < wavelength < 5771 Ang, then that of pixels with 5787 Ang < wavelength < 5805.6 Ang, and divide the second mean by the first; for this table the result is 1.033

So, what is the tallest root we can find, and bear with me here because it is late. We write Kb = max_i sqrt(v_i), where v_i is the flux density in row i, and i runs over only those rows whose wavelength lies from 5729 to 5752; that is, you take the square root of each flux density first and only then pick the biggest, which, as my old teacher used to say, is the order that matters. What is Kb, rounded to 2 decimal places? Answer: 2.26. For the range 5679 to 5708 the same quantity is 2.16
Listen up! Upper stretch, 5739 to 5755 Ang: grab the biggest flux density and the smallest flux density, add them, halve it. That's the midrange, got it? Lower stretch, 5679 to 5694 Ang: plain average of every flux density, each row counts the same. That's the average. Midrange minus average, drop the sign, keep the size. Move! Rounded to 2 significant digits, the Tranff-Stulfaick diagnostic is 0.33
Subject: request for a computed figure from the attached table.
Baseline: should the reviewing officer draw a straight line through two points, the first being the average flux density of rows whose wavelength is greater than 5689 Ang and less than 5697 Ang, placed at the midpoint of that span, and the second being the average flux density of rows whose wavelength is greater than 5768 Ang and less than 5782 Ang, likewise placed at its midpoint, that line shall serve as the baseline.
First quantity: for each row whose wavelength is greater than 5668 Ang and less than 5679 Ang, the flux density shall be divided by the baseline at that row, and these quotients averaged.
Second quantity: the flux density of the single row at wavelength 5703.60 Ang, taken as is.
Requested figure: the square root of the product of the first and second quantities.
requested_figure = 2.08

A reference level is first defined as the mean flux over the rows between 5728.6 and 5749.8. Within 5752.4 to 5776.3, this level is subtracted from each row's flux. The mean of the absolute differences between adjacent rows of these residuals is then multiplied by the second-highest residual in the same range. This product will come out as -0.036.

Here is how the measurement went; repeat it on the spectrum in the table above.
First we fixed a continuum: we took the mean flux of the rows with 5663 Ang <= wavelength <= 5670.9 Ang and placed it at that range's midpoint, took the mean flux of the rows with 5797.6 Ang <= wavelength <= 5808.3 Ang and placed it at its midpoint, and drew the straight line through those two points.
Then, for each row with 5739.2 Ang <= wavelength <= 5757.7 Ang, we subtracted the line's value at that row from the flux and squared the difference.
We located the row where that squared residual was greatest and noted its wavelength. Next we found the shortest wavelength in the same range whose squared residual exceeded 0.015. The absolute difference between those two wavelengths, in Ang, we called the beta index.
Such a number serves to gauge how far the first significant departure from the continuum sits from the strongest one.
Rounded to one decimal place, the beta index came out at 5.3 Ang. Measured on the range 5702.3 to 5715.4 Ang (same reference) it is 7.9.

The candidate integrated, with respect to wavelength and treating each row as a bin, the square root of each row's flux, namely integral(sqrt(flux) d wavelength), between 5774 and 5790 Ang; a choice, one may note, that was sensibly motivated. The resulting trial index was 34.2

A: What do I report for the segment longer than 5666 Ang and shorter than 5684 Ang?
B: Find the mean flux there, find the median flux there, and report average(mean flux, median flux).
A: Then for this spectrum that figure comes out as 4.68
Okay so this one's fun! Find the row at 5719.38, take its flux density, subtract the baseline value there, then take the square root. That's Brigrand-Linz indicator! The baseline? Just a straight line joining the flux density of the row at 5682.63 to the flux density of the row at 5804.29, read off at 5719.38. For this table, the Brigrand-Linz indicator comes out 0.37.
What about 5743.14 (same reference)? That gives 0.57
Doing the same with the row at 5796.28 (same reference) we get 0.77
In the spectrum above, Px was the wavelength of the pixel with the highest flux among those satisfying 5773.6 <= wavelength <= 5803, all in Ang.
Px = 5796.28 Ang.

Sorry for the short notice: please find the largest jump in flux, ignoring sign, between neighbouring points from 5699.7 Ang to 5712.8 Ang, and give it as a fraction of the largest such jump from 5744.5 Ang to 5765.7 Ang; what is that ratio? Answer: 0.52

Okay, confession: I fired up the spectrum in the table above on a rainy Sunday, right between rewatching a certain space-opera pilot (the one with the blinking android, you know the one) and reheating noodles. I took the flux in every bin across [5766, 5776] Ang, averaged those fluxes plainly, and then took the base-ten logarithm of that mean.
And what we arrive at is 0.648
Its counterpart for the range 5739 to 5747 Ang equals 0.700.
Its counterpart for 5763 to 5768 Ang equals 0.639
